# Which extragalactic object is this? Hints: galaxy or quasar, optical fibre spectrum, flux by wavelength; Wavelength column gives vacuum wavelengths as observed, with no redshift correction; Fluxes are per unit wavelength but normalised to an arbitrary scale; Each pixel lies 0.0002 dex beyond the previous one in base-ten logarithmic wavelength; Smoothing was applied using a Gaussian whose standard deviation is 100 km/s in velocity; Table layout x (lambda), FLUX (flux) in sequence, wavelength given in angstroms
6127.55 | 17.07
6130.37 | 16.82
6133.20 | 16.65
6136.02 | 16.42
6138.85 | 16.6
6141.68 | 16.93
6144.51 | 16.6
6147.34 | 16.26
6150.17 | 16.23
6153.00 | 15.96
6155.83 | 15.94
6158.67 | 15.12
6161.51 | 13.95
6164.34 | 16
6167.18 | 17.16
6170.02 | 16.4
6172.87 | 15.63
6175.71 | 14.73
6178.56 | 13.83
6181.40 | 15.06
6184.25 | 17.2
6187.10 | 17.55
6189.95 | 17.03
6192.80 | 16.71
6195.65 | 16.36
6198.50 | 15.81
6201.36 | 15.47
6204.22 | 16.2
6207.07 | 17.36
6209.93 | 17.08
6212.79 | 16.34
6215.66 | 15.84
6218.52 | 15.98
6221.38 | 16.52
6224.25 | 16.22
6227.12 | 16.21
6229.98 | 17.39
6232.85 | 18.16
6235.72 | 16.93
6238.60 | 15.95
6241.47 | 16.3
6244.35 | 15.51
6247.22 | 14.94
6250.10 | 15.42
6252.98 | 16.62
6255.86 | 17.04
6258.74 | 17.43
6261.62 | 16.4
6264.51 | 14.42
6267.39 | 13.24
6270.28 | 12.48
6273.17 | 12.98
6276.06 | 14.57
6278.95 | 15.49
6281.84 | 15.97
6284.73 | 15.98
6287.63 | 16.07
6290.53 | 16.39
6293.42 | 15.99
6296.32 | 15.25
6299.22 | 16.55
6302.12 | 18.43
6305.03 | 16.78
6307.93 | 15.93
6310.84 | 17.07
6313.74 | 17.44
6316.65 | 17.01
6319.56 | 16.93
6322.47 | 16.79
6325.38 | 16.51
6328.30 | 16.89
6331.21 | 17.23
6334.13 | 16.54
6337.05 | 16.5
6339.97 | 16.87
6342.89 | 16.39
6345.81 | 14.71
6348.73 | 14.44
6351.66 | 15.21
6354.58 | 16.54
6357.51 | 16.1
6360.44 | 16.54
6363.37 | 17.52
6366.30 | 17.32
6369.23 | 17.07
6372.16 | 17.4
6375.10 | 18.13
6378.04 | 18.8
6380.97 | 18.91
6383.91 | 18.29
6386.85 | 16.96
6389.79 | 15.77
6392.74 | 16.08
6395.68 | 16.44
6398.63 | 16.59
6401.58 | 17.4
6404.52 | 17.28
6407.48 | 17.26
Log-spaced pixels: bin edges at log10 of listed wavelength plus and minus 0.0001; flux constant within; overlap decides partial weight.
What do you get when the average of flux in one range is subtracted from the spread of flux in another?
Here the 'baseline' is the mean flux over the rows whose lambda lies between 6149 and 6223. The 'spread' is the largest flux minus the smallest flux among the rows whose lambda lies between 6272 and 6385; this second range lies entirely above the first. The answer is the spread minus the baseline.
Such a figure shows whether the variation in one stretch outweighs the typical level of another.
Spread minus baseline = -10.1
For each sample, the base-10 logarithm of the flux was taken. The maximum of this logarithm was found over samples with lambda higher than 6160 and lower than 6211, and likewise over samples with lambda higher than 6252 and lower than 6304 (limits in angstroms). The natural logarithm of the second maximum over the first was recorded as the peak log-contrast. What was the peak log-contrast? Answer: 0.017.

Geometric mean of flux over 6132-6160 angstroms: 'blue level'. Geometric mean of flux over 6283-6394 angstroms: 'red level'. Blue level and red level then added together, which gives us 33.0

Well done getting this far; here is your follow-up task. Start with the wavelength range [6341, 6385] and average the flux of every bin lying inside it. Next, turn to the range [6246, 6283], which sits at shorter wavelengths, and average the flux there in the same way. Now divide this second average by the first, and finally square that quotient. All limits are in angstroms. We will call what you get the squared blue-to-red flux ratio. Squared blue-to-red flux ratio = 0.80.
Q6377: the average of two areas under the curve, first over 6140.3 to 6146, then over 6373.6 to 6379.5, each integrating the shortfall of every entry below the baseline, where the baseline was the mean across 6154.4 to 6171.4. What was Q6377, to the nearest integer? -11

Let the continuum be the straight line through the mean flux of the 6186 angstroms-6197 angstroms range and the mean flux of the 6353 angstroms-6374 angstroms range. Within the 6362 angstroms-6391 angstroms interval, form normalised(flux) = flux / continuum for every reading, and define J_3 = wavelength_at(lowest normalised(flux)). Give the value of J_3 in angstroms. 6389.79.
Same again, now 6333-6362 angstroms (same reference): 6348.73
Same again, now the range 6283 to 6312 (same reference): 6296.32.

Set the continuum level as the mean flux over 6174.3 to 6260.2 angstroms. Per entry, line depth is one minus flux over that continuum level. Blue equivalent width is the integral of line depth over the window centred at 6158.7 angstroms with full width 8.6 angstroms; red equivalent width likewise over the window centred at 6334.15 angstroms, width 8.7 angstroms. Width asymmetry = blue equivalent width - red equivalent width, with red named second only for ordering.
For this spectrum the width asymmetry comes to 0.9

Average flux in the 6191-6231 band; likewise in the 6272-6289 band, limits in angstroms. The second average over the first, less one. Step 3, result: -0.07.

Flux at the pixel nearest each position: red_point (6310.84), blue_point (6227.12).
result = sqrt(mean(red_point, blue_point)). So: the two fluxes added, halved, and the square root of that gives 4.08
